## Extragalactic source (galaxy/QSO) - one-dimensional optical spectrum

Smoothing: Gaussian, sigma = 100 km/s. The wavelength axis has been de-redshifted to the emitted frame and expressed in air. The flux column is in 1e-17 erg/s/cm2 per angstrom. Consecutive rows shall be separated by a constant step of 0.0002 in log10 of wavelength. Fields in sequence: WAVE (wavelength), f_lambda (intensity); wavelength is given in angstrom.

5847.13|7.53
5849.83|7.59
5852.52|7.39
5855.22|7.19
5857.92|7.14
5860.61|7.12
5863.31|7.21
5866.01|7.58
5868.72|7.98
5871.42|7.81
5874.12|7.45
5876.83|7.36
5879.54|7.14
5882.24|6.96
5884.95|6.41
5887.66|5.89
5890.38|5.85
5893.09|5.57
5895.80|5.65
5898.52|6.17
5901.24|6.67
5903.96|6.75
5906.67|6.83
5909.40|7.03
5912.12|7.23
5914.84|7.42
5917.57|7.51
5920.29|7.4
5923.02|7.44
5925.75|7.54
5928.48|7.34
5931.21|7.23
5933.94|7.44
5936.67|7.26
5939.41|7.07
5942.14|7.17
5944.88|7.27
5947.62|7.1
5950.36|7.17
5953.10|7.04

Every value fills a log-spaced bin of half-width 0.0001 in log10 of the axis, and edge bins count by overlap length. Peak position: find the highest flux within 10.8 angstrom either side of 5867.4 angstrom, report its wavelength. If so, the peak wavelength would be 5868.72 angstrom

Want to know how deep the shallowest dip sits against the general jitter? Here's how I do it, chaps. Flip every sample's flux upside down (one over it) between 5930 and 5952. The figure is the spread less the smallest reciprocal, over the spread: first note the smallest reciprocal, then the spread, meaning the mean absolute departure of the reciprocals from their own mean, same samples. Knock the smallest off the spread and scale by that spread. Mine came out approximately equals -80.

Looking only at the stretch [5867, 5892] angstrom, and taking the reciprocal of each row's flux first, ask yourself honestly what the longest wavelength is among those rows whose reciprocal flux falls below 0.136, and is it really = 5876.83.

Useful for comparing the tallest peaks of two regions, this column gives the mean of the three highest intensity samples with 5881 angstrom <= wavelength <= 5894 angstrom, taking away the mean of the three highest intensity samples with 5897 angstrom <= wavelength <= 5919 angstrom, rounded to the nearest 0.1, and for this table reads -1.0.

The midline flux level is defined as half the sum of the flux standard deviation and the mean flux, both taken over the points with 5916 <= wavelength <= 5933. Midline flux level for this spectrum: 3.76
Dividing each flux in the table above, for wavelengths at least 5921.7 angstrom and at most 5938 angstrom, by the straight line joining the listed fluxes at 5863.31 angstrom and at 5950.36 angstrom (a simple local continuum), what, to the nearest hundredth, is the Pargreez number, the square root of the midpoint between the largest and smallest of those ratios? 1.01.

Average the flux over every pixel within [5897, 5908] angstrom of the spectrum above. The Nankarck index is 6.6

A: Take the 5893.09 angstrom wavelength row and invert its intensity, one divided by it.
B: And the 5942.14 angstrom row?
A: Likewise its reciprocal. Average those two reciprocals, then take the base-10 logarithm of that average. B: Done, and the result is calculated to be -0.80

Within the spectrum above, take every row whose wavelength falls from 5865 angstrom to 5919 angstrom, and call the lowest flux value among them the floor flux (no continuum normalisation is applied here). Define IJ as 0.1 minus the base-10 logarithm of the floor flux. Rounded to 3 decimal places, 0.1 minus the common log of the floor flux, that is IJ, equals -0.646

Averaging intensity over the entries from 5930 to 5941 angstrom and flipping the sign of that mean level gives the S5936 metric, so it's -7.25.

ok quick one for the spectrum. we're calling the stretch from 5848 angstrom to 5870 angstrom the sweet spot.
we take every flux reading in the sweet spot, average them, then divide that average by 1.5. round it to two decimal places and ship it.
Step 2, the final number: 4.93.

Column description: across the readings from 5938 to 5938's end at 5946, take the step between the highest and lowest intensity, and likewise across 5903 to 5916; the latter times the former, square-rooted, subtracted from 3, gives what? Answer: 2.6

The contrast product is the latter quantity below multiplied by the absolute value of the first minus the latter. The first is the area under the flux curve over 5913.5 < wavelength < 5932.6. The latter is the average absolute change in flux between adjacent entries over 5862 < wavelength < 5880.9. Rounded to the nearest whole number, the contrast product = 38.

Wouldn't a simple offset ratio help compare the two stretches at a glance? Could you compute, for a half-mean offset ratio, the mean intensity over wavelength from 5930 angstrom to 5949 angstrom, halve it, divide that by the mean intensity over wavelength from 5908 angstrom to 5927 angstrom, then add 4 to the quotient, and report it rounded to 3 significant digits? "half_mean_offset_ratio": 4.49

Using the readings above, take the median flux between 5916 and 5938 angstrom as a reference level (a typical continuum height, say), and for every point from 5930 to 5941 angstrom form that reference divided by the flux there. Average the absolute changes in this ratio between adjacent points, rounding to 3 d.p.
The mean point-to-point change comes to 0.027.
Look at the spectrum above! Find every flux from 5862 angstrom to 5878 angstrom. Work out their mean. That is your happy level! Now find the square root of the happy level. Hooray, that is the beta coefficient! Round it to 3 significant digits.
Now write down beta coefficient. 2.75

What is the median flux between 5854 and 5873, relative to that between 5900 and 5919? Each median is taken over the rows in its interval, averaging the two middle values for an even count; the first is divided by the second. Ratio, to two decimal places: 1.03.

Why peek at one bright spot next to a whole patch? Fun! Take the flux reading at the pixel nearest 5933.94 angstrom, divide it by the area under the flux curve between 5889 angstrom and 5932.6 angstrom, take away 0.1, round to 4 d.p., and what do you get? -0.0751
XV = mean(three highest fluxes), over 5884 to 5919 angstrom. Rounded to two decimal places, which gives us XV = 7.39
